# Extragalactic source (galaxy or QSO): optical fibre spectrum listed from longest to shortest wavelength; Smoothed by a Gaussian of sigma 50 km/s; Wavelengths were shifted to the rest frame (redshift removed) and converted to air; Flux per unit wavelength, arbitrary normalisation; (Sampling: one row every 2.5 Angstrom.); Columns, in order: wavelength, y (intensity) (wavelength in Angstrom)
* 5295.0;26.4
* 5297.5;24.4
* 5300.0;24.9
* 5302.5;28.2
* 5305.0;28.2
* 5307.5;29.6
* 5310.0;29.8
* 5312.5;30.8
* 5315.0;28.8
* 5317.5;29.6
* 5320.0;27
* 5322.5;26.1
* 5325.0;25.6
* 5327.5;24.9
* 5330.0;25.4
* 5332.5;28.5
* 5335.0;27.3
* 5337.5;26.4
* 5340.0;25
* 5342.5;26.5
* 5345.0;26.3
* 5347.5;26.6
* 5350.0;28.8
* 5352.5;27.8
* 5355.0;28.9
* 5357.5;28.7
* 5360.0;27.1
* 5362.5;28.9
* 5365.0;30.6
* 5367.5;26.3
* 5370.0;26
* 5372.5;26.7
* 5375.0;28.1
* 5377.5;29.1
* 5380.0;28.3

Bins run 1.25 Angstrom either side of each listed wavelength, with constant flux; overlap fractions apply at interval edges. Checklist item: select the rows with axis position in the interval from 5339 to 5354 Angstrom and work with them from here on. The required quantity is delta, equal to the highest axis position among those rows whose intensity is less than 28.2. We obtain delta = 5352.5 Angstrom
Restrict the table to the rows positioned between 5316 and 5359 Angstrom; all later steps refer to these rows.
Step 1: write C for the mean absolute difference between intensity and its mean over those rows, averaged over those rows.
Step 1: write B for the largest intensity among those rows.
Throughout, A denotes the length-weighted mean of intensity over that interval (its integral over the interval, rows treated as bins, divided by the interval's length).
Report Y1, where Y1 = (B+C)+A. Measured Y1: 58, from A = 27.0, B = 29.6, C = 1.23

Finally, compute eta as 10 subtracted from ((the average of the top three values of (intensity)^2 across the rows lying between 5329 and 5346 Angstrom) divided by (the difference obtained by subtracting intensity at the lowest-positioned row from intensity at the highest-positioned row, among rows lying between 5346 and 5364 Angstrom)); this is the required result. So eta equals 318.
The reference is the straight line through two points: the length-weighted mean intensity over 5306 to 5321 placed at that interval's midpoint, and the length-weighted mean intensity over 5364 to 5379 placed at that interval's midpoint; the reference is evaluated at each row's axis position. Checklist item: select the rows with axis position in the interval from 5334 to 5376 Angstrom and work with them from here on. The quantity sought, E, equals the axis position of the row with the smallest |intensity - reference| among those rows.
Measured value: 5375.0 Angstrom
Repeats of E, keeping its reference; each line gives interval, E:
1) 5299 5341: 5307.5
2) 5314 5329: 5317.5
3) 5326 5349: 5332.5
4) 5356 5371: 5357.5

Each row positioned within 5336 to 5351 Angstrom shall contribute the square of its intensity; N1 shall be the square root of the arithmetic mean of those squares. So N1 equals 26.6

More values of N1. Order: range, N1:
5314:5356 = 27.1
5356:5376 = 27.8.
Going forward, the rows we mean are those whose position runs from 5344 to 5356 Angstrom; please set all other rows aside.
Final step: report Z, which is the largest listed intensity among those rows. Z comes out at 28.9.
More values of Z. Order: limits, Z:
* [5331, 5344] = 28.5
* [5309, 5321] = 30.8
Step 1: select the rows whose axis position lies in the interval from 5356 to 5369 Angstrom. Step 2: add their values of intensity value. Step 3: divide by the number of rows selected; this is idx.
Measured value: 28.3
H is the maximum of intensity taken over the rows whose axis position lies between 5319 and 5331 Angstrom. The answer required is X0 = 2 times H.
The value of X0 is 54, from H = 27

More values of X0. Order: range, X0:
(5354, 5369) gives 61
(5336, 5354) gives 58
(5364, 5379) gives 61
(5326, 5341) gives 57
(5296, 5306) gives 56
